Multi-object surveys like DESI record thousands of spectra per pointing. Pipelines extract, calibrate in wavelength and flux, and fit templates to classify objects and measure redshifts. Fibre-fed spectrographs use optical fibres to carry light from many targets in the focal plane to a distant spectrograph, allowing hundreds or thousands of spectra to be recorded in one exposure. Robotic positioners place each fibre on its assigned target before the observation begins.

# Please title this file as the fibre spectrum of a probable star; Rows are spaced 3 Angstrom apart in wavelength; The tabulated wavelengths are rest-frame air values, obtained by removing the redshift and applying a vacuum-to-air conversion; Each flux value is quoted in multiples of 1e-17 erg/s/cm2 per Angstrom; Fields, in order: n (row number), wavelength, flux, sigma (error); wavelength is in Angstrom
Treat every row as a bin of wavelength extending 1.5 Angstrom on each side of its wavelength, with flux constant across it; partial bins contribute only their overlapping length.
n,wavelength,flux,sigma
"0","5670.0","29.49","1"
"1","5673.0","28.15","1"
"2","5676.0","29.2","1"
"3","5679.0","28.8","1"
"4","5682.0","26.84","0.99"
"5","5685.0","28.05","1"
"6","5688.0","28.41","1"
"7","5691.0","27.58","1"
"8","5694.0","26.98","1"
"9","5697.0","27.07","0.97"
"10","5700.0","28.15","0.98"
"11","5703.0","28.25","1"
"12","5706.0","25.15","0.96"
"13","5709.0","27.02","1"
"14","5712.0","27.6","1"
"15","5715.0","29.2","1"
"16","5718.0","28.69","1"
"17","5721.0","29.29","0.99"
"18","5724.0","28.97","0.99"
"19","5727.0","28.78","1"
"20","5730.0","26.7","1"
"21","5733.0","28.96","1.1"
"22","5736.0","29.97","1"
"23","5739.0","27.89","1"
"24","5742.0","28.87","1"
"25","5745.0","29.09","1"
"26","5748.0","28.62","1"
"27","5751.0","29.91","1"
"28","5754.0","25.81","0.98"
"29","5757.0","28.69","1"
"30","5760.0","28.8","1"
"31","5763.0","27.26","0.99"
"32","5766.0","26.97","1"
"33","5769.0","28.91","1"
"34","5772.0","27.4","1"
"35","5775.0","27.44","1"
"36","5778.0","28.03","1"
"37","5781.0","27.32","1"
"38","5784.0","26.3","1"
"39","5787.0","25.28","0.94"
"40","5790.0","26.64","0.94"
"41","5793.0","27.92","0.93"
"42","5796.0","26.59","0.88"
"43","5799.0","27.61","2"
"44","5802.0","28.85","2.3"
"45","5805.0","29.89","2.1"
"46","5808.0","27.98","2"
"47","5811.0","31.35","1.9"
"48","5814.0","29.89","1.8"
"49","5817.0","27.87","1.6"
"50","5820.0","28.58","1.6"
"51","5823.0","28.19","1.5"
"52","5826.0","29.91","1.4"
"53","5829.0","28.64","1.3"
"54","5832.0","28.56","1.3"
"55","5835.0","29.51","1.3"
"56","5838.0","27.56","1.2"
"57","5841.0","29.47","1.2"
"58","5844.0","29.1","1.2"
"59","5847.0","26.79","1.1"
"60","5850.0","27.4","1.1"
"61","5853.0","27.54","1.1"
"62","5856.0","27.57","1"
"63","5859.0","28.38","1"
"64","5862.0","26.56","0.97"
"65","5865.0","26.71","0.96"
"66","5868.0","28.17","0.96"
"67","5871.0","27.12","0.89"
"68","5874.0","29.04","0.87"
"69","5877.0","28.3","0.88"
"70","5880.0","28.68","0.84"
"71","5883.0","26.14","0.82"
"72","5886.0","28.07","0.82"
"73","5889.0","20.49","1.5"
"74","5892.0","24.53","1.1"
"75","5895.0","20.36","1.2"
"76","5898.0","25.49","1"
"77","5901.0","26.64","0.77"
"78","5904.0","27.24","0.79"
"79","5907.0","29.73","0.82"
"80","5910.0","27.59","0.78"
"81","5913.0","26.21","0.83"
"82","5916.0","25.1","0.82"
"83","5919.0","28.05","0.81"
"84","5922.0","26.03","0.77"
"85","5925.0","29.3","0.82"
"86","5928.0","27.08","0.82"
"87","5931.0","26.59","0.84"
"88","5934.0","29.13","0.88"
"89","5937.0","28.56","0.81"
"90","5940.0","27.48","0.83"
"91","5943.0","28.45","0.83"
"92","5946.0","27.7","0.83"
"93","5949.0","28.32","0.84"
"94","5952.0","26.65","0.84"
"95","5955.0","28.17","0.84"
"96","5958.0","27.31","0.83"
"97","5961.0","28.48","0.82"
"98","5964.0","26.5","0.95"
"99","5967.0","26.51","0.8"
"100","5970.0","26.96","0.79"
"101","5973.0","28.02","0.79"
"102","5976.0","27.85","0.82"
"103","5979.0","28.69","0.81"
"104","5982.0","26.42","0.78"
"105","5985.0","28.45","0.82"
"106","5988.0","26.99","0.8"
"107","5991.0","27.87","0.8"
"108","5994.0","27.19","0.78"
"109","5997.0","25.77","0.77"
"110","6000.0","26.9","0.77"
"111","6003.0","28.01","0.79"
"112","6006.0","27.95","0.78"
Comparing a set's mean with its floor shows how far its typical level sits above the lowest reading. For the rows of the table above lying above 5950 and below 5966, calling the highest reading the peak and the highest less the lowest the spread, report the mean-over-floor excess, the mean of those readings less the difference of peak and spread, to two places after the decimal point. 0.92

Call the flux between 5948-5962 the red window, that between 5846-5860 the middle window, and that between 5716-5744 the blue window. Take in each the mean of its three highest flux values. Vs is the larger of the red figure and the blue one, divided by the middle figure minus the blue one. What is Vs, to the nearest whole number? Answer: -19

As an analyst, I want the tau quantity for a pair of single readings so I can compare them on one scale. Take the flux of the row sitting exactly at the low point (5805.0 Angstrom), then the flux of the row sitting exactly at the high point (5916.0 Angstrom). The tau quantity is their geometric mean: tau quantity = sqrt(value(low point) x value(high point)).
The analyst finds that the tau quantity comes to 27.4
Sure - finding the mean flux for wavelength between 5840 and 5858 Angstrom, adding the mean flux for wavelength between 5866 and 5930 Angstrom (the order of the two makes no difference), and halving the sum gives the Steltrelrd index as 27.3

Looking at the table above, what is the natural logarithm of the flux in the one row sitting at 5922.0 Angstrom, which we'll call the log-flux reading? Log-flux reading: 3.26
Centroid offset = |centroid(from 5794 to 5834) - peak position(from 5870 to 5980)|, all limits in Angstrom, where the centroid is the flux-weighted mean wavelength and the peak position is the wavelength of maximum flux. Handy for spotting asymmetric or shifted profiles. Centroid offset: 92.9 Angstrom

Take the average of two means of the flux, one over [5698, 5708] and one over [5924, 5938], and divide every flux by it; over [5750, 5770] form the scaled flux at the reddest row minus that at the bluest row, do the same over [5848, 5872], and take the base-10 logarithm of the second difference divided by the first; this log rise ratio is -0.55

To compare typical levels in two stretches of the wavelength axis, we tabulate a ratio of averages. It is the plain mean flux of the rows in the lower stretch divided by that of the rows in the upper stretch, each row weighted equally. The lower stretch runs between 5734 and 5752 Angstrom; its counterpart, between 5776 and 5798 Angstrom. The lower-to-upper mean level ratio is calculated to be 1.08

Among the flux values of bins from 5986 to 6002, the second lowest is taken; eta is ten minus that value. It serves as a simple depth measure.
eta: -16.9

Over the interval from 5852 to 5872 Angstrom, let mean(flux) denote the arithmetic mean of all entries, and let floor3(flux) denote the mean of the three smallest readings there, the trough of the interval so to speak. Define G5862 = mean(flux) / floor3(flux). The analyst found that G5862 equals 1.02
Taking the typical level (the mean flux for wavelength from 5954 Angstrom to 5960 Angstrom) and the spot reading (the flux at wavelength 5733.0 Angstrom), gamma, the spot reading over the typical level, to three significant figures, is 1.04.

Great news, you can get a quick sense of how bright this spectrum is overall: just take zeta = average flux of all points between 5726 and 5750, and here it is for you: 28.6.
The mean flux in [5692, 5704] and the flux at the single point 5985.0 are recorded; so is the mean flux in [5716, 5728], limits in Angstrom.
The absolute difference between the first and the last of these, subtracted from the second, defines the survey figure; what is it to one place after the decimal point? 27.1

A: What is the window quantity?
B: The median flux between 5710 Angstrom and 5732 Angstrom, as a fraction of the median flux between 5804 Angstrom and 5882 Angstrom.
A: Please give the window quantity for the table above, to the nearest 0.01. 1.02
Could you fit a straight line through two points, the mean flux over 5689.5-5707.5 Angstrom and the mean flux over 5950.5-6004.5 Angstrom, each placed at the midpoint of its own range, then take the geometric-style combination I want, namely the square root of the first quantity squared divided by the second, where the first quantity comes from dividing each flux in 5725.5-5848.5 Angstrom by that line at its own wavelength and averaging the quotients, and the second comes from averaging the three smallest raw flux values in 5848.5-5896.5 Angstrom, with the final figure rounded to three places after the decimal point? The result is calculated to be 0.222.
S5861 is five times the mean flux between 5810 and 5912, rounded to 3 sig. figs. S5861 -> 138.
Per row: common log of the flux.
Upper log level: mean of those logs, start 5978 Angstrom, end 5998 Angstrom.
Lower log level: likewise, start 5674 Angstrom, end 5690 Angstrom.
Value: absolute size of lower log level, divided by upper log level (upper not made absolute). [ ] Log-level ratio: 1.01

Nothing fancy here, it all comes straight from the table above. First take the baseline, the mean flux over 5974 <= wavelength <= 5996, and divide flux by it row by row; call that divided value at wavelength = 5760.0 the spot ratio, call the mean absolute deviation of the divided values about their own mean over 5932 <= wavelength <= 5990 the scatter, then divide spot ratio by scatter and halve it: 19.7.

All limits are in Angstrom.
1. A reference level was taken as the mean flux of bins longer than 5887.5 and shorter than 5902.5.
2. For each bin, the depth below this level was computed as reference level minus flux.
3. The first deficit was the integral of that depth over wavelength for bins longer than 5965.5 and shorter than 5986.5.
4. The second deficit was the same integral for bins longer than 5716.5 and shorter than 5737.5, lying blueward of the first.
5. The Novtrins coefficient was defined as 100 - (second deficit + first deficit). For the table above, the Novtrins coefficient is 296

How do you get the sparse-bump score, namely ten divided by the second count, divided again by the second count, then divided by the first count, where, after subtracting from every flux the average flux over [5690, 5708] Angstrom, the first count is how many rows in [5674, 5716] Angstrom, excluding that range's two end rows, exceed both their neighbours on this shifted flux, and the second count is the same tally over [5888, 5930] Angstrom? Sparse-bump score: 0.31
